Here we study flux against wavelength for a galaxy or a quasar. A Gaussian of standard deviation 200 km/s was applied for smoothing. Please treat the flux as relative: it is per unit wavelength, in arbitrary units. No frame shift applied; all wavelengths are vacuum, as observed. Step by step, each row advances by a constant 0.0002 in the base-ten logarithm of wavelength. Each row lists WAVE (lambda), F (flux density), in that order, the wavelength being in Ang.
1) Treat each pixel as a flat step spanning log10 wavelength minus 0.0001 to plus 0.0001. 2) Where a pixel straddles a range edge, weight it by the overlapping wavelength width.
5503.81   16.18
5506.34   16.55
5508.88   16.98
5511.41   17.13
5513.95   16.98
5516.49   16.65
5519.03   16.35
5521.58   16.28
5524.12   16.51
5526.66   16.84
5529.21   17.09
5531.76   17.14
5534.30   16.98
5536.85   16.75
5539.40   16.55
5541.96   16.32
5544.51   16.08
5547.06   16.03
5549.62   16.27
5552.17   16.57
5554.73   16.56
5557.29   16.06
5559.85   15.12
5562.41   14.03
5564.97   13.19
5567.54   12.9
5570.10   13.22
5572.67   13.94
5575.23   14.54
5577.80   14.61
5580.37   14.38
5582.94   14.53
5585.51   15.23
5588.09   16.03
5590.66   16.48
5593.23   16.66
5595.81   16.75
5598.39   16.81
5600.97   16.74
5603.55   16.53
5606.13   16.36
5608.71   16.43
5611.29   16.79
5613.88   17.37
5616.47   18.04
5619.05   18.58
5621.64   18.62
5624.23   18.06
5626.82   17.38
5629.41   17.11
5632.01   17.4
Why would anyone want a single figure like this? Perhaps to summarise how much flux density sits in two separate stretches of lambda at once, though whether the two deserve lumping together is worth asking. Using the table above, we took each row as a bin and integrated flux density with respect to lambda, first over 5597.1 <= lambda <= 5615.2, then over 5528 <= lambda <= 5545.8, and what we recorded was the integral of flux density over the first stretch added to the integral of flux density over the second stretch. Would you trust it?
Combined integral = 600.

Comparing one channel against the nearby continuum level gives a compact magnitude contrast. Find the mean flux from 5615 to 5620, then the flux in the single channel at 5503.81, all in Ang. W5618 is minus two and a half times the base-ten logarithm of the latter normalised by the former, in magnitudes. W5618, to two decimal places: 0.13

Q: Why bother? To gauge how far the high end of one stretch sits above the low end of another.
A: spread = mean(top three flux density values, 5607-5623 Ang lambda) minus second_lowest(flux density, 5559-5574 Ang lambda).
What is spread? 5.2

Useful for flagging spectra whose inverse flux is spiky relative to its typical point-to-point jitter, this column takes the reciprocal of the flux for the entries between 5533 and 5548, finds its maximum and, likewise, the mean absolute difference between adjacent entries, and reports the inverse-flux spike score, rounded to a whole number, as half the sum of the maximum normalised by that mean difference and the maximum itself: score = 45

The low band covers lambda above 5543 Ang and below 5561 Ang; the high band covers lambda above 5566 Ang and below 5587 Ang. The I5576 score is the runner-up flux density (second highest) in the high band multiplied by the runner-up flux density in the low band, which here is 242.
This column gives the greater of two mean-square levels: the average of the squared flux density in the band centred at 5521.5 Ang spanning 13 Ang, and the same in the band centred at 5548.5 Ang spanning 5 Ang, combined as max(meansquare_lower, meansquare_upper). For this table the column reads 273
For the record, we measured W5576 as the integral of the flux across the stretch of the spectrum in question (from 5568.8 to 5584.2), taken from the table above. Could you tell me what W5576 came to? 219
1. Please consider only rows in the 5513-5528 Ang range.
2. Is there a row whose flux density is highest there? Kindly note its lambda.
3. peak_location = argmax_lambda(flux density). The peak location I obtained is 5513.95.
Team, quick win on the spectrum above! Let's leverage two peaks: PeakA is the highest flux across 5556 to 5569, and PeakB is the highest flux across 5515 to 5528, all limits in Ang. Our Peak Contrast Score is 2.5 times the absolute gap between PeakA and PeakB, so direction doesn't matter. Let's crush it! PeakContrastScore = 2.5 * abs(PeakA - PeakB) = 2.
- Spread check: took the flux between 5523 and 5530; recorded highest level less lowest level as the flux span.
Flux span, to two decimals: 0.58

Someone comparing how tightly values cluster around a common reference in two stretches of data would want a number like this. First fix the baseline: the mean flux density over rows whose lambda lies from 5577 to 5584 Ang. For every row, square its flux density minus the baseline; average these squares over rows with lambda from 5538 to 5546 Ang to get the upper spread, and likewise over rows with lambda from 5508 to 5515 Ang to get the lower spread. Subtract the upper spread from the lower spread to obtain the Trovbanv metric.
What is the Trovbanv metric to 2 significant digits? 3.1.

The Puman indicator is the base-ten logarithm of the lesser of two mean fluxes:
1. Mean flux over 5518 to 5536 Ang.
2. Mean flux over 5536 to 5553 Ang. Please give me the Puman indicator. 1.21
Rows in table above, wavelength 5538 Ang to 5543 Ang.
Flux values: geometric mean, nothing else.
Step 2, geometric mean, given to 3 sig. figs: 16.4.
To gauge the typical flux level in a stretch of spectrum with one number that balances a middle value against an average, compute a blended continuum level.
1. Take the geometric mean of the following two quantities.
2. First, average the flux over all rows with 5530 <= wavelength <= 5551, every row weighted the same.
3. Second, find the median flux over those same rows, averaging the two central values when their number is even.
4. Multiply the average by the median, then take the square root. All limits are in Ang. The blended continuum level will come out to 16.5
